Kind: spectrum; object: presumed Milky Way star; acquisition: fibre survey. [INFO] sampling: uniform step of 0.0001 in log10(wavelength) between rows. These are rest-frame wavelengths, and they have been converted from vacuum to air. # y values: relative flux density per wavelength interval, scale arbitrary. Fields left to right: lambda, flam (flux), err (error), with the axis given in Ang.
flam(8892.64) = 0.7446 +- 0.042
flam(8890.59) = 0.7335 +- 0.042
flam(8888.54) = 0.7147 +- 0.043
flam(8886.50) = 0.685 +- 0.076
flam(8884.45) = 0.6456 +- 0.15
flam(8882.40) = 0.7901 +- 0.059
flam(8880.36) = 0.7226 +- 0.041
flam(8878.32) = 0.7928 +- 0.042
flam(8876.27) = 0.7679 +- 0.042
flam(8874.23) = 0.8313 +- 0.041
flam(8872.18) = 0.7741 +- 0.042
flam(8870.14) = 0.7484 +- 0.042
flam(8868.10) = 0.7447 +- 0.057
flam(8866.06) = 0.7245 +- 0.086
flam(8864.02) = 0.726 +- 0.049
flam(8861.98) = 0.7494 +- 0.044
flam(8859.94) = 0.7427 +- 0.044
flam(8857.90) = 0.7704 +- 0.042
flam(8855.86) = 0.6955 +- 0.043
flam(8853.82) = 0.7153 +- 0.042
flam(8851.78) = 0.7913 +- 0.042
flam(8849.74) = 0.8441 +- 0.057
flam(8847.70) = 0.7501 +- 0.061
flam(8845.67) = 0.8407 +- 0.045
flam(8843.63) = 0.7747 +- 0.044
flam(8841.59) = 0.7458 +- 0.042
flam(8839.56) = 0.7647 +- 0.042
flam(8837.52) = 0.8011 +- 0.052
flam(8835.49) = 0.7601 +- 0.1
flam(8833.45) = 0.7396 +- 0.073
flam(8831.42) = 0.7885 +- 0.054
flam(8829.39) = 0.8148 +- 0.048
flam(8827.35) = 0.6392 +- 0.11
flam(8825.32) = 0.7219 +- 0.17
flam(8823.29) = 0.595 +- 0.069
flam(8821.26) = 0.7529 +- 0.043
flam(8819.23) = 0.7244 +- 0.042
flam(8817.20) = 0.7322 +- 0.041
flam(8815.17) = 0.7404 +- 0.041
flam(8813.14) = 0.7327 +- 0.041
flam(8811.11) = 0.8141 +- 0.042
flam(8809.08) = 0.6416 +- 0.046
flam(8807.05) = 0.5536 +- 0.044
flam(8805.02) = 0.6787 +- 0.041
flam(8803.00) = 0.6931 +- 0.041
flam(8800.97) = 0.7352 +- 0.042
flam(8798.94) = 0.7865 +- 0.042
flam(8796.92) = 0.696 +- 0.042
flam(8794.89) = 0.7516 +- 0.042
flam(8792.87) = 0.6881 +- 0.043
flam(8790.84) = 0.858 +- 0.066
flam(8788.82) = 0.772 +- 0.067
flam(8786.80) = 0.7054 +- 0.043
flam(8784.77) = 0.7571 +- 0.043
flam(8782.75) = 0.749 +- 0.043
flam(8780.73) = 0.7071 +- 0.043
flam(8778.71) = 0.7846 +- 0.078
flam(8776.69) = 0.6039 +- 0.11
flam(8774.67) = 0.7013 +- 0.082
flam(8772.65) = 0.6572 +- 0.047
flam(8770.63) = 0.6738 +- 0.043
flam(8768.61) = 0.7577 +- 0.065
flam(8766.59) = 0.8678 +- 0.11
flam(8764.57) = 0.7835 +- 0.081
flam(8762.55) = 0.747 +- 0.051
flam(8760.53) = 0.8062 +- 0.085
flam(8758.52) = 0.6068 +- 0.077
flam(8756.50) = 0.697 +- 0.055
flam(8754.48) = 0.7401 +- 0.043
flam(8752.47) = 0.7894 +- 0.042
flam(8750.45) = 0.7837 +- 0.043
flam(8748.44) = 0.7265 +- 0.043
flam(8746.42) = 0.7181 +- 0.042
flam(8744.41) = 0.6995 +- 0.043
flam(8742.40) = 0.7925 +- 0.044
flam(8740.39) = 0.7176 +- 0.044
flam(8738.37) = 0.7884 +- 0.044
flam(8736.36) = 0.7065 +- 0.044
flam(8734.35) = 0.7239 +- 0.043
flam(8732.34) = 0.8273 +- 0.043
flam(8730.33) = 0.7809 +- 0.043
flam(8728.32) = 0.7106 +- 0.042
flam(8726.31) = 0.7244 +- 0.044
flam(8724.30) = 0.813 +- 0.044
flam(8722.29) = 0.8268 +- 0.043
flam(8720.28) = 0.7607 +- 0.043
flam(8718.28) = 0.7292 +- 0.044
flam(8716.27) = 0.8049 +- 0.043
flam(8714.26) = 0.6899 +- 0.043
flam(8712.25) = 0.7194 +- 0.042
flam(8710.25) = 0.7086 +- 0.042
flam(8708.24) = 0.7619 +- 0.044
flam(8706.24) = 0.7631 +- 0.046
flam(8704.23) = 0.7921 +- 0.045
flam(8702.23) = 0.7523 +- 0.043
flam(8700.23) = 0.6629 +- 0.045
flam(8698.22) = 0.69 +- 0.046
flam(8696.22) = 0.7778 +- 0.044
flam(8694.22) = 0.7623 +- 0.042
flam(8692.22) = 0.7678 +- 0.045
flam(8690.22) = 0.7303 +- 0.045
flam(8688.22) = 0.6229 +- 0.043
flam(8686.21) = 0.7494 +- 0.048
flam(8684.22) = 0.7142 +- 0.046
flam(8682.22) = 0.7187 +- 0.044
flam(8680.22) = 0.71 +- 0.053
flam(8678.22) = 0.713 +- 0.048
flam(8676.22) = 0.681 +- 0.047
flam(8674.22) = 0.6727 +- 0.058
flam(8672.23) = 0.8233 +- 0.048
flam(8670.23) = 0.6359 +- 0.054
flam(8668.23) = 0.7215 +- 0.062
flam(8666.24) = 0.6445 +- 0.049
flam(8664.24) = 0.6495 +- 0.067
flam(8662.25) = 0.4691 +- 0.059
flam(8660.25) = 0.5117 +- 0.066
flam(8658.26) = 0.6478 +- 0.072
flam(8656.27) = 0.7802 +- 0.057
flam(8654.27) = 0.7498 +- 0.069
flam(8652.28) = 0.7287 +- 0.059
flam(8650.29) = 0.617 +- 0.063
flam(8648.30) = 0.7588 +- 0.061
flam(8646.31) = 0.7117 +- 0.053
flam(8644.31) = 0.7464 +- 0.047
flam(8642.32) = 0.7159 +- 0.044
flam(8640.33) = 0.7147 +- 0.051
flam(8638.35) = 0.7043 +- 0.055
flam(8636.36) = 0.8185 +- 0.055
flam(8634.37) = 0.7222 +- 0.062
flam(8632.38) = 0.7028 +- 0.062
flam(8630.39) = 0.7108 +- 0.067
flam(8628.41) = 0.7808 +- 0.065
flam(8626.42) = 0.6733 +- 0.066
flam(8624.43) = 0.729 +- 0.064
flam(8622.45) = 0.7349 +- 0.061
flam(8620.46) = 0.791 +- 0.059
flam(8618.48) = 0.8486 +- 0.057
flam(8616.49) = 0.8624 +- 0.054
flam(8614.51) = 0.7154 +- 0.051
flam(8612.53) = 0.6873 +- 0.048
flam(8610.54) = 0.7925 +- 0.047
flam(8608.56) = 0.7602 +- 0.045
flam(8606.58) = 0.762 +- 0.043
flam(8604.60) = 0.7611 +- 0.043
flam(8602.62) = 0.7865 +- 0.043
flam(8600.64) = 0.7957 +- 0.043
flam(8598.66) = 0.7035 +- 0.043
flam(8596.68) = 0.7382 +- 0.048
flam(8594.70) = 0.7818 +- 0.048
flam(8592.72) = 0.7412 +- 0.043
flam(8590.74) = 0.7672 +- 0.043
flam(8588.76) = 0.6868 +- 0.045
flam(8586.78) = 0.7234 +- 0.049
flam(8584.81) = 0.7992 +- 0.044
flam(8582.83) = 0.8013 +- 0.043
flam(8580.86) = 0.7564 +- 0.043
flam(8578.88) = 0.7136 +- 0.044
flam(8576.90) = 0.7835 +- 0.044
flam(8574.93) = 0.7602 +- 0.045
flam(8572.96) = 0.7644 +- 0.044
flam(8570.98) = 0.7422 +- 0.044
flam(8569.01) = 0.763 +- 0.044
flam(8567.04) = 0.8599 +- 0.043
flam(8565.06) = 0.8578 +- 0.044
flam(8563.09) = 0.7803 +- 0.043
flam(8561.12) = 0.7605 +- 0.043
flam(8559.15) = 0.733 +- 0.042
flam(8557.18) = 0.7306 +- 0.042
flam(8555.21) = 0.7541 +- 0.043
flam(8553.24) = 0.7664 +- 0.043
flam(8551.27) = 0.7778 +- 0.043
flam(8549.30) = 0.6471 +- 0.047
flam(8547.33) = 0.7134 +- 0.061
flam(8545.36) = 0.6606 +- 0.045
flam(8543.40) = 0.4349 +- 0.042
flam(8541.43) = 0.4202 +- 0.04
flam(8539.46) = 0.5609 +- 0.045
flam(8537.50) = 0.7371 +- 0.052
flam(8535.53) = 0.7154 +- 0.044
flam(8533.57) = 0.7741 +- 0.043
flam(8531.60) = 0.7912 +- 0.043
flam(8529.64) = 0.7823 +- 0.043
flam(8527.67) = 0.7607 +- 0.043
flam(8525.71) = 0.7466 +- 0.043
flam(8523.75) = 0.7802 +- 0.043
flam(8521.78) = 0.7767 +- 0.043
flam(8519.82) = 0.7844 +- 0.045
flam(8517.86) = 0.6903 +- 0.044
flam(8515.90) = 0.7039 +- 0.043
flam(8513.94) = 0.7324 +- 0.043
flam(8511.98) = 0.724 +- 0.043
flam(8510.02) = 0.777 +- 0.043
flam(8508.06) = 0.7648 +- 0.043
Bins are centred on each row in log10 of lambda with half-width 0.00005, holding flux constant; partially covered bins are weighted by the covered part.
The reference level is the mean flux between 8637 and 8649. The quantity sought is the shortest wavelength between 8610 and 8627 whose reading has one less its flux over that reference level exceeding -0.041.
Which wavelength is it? 8612.53 Ang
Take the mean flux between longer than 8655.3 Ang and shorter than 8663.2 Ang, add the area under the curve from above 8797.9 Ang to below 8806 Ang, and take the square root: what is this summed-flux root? 2.54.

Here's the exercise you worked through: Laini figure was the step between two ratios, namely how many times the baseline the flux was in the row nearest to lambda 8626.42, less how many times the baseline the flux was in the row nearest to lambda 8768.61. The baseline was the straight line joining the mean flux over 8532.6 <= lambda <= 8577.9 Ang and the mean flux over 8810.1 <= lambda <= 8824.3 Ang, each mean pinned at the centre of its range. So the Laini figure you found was -0.11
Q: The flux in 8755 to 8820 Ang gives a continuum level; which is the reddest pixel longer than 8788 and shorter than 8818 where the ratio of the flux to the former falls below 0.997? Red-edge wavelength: 8809.08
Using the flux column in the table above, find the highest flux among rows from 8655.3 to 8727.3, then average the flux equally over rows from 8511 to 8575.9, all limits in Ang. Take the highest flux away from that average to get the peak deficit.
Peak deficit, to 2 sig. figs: -0.10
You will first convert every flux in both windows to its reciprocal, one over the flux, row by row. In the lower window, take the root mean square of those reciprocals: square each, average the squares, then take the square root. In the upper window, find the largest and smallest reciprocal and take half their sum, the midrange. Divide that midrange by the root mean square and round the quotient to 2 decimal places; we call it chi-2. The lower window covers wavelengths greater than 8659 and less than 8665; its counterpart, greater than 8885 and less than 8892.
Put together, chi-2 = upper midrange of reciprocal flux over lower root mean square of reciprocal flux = 0.75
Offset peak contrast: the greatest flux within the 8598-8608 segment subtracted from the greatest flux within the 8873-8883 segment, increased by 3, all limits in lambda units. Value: 3.04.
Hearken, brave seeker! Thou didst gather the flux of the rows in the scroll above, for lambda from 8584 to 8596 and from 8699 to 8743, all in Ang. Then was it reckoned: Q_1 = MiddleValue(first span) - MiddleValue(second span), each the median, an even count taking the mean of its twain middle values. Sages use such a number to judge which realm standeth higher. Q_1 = -0.002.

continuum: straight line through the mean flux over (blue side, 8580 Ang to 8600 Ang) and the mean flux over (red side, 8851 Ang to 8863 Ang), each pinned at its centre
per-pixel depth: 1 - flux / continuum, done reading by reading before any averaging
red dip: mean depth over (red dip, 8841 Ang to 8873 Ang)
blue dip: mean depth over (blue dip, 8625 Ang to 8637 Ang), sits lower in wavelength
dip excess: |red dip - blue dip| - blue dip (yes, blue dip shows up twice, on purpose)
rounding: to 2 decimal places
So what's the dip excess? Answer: 0.02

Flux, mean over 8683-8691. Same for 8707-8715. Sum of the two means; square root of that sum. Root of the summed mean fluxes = 1.19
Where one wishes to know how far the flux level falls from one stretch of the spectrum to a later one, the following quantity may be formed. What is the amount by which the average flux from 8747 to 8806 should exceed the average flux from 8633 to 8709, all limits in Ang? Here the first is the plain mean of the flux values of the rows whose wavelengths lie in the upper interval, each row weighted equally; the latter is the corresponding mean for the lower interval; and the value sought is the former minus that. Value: 0.03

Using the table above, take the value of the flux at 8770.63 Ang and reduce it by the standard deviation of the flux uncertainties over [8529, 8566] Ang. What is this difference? 0.669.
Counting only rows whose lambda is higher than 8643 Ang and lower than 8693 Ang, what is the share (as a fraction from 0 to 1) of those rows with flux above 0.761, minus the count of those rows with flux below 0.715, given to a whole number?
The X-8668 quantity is -14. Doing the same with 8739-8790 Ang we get -9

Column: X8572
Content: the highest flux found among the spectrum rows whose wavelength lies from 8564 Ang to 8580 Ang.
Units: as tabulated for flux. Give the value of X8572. 0.8599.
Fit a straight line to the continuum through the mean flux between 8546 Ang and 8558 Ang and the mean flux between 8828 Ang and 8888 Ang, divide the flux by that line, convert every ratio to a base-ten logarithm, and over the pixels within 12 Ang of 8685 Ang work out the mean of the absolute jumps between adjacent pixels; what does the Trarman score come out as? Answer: 0.022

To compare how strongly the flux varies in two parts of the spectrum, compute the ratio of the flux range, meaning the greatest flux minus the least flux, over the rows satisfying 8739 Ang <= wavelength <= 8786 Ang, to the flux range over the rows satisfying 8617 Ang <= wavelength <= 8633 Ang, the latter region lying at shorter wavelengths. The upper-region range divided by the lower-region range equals 1.5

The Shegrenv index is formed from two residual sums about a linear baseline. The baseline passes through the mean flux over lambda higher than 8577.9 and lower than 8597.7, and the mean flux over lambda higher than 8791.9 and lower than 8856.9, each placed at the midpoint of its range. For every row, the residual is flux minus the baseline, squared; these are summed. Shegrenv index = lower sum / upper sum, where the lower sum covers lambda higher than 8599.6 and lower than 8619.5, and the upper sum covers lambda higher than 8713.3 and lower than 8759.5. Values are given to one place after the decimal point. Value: 0.5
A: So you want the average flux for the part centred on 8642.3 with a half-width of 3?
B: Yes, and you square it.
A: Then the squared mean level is 0.53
